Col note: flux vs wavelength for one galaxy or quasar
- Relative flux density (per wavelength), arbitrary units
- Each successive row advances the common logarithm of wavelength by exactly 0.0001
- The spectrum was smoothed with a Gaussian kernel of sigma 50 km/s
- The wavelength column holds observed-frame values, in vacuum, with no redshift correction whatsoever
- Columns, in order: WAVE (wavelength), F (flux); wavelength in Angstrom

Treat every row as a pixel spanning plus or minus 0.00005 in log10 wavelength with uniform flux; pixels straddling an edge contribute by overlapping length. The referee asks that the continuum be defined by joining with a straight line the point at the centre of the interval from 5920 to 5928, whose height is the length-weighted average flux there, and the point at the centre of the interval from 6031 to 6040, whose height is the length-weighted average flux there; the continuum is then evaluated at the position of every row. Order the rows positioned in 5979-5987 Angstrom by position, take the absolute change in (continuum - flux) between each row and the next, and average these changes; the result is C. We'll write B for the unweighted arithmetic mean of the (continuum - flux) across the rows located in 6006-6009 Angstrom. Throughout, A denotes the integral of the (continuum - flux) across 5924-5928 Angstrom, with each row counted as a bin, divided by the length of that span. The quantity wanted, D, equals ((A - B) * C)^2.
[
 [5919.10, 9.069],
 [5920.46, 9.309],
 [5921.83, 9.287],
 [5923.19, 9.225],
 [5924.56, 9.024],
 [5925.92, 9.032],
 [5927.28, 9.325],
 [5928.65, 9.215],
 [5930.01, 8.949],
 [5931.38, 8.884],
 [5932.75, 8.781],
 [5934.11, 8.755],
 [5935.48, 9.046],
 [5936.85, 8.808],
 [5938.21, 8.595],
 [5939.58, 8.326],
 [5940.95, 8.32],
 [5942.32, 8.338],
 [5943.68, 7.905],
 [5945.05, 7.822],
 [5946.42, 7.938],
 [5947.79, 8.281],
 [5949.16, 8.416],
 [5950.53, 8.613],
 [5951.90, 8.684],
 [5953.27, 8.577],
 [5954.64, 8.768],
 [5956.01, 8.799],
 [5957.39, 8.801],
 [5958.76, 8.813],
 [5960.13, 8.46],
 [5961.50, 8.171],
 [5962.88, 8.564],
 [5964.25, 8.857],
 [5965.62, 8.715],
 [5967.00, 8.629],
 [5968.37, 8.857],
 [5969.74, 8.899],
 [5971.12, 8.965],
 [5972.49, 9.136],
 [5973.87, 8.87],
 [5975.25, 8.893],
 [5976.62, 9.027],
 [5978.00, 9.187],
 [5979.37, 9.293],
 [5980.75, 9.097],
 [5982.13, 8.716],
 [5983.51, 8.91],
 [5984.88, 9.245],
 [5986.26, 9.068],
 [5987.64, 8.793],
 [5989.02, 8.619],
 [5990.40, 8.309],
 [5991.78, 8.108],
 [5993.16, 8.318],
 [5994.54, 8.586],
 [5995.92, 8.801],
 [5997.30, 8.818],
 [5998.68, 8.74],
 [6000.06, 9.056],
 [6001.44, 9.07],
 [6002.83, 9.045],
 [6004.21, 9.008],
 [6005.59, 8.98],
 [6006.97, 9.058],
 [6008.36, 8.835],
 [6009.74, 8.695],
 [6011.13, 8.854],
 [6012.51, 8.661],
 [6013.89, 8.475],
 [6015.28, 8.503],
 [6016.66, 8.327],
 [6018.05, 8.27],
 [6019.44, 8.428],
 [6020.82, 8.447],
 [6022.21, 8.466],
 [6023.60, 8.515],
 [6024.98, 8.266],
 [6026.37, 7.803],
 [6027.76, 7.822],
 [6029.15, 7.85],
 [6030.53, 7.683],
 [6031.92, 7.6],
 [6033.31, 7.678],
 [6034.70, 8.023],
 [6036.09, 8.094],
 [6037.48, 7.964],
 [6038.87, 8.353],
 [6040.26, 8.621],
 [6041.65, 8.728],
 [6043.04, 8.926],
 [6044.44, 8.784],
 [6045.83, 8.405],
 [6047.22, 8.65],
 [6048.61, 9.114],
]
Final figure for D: 0.032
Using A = 0.04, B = -0.7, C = 0.254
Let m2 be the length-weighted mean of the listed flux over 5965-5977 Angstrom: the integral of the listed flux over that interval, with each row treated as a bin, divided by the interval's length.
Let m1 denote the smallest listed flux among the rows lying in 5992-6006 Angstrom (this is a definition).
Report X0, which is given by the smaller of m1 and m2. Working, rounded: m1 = 8.318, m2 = 8.88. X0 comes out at 8.3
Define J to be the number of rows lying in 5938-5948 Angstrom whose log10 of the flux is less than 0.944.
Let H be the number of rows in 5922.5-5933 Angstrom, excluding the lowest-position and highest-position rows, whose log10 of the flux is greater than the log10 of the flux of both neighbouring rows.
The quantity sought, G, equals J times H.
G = 8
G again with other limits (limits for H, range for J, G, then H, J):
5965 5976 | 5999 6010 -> 1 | 1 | 1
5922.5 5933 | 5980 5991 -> 3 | 1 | 3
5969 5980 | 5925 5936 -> 2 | 1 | 2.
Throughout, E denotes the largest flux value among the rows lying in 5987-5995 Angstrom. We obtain 8.793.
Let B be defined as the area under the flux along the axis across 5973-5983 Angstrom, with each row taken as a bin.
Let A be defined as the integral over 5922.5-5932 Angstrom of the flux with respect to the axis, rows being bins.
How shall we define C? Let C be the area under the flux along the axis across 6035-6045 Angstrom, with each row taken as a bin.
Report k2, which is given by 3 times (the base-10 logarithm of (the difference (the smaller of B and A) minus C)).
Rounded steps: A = 86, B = 90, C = 84.7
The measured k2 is 0.7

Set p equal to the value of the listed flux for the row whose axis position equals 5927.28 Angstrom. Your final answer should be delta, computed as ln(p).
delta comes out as 2.23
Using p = 9.325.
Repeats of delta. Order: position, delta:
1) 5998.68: 2.17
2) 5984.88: 2.22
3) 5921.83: 2.23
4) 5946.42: 2.07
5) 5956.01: 2.17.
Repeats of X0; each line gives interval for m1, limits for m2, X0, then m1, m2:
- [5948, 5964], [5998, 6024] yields 8.2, 8.171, 8.71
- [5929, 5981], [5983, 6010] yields 7.8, 7.822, 8.81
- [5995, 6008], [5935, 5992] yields 8.7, 8.74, 8.68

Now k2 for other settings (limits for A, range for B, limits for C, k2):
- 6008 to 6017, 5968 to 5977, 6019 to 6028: 1.5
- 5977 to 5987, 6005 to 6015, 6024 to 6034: 2.9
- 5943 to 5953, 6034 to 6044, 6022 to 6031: 3.0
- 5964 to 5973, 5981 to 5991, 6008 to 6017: 1.0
